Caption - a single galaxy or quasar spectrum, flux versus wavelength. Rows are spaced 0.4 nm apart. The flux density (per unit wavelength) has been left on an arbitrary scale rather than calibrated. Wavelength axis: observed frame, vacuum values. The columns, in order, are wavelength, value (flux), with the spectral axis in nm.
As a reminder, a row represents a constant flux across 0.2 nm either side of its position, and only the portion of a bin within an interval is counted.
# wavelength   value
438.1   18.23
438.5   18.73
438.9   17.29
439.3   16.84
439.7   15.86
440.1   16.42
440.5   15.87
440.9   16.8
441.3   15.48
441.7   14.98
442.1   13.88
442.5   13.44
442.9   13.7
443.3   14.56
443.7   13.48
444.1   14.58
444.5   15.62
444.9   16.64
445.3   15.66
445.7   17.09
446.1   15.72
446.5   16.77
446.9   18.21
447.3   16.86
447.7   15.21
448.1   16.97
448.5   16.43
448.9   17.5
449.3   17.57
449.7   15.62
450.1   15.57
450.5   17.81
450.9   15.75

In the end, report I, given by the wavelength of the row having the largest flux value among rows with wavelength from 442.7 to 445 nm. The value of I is 444.9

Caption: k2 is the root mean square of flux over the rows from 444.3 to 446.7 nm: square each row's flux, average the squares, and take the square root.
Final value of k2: 16.3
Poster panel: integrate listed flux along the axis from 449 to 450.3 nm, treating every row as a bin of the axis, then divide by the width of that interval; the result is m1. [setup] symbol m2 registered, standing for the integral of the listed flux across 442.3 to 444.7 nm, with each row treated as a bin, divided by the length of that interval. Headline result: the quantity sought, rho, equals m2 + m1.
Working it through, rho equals 30.6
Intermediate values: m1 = 16.3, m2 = 14.2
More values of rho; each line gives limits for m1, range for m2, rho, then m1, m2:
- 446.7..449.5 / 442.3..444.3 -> 30.9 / 17.0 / 14.0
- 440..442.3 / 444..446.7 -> 31.6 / 15.5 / 16.1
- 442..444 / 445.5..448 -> 30.5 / 13.8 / 16.7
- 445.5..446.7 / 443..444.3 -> 30.7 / 16.5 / 14.2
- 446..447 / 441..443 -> 31.3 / 16.9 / 14.5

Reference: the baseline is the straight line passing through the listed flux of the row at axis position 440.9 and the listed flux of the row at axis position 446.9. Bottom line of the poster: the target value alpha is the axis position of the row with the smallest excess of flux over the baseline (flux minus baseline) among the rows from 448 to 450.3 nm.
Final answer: 450.1 nm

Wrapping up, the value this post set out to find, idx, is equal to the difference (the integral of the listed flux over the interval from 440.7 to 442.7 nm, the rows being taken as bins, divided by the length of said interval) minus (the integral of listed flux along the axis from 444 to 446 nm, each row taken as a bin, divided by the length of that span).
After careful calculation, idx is -1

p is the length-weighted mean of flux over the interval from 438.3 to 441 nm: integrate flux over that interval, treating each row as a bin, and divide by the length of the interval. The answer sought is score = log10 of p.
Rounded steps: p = 16.8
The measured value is 1.23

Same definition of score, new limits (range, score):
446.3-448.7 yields 1.22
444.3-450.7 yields 1.22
